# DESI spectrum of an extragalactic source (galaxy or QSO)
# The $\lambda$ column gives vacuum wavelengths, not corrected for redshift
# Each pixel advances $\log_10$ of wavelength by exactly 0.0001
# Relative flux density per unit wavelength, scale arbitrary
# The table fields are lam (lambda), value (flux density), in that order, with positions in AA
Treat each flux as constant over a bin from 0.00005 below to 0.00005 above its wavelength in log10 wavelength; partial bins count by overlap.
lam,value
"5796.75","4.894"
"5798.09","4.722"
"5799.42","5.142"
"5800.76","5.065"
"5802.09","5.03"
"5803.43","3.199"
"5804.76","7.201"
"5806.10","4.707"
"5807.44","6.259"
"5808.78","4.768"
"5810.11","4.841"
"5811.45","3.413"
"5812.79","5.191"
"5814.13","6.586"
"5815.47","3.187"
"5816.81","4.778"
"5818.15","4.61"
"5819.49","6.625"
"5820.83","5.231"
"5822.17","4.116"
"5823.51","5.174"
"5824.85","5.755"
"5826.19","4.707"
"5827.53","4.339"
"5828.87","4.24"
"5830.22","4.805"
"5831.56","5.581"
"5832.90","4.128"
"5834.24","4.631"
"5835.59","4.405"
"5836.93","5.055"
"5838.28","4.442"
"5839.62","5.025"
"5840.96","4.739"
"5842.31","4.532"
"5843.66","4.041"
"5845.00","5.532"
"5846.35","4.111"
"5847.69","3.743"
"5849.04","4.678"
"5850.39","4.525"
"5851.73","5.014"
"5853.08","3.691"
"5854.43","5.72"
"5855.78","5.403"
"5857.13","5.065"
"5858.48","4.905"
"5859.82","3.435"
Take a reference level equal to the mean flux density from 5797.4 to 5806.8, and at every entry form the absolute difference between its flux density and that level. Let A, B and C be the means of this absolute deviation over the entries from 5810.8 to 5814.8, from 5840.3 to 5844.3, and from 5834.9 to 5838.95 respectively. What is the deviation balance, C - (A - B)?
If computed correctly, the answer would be -0.14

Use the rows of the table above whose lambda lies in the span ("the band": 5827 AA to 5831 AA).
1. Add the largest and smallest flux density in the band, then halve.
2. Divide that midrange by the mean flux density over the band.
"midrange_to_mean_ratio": 1.01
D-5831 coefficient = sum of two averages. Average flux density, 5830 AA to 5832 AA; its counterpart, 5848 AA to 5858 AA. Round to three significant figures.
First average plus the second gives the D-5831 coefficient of 10.1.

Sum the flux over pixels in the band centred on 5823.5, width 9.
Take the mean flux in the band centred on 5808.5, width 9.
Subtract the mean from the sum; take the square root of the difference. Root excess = 5.55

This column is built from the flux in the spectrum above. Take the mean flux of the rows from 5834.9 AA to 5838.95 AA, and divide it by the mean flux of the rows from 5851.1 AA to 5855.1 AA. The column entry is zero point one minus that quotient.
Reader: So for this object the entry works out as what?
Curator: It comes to -0.864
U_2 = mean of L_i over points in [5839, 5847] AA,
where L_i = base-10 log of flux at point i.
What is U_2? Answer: 0.666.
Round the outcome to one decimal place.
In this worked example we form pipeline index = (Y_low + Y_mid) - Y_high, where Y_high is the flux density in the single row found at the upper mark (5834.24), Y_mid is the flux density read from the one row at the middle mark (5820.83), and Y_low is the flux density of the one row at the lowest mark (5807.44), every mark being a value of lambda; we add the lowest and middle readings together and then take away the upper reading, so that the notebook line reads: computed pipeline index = 6.9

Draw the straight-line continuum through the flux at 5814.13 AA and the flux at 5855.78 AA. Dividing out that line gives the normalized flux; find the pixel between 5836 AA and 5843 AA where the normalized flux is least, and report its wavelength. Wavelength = 5838.28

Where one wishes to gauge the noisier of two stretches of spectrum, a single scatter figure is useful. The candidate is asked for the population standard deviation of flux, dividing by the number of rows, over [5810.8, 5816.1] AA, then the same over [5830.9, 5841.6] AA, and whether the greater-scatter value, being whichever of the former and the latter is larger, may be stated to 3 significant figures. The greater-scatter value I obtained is 1.39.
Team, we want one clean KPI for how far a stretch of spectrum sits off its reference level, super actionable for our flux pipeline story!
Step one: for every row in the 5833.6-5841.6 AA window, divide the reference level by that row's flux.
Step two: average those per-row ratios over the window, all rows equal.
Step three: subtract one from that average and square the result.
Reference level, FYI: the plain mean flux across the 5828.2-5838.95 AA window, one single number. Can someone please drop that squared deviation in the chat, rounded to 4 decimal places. 0.0001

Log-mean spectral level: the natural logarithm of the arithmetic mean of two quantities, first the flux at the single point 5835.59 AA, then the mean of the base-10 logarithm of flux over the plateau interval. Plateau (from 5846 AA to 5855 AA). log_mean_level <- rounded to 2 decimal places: 0.93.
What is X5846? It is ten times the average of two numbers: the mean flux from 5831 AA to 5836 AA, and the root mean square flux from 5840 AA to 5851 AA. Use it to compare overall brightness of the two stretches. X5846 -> 46.0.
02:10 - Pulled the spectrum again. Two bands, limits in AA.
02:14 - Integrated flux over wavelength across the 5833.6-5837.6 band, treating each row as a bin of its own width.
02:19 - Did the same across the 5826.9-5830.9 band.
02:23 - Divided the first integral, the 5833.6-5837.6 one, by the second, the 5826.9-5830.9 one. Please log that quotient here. 1.05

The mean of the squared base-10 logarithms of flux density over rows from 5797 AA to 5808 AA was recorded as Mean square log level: 0.503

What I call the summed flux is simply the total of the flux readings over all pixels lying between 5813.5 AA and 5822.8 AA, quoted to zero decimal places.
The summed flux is 35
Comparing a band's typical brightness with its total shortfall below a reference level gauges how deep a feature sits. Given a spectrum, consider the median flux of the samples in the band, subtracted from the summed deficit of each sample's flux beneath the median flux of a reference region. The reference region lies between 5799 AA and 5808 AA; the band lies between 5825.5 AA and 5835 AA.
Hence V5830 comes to -2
